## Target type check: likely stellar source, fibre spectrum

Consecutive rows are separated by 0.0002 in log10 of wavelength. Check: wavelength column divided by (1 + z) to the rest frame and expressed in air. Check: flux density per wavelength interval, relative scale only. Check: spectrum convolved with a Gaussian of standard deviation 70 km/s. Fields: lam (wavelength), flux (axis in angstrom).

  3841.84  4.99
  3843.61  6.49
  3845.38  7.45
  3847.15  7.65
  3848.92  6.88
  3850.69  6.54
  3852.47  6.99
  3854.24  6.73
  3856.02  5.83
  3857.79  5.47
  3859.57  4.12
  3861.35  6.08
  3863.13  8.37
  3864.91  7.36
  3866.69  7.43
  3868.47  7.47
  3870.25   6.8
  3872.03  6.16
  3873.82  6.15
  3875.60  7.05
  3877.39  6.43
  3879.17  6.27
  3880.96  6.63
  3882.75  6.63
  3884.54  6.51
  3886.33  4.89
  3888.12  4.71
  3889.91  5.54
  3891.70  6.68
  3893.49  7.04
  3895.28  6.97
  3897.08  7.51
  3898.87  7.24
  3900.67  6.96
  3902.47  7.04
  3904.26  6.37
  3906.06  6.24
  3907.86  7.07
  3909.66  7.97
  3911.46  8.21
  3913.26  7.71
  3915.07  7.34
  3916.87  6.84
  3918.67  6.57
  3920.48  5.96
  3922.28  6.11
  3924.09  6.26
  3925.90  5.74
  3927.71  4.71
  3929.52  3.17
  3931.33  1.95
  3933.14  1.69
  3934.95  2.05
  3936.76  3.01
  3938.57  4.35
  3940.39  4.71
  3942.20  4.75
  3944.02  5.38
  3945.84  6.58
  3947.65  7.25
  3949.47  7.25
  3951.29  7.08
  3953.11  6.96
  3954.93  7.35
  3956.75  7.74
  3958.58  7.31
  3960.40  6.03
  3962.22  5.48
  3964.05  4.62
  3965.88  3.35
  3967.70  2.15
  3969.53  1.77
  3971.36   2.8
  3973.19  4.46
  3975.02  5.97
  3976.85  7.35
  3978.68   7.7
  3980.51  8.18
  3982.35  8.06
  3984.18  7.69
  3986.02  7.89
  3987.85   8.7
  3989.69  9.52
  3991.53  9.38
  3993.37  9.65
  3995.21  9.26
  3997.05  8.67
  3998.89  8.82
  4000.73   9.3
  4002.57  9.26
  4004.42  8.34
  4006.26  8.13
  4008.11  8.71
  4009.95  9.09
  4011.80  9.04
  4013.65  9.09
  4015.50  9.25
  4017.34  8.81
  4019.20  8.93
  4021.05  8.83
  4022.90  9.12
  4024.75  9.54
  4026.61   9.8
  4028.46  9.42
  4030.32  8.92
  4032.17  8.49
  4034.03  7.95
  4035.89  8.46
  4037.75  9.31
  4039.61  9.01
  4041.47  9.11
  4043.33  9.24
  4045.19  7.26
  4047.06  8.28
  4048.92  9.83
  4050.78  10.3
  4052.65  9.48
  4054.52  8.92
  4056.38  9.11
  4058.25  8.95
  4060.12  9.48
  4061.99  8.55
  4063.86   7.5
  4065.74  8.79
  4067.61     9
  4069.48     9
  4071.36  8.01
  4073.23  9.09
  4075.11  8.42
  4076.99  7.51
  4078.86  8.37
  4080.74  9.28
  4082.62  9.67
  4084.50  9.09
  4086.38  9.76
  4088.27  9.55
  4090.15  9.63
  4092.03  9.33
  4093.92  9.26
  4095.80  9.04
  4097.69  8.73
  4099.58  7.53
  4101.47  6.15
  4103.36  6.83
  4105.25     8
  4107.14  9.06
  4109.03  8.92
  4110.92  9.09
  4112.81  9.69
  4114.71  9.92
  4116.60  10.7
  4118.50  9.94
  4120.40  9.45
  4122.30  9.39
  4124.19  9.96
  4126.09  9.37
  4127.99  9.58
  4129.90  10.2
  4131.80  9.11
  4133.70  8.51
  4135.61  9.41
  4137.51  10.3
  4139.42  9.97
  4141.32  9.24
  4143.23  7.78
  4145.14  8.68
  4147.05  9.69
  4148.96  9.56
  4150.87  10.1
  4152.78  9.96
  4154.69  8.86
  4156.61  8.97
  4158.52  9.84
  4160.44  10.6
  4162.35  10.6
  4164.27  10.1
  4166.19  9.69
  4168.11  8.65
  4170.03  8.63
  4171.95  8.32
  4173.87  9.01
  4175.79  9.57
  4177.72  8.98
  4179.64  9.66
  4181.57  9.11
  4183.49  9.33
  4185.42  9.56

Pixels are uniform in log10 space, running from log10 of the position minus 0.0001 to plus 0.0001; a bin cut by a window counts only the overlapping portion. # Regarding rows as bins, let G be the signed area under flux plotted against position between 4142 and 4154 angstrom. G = 111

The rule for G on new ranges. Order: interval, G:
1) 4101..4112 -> 89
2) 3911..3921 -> 71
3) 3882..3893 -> 64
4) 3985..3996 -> 100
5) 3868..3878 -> 66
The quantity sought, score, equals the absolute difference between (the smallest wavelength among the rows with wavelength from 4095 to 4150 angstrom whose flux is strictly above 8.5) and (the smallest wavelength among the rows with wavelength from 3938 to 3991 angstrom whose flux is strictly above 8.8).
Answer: 106.1 angstrom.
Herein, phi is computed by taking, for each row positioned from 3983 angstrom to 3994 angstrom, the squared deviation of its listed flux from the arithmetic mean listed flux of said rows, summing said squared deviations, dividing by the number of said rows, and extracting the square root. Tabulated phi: 0.8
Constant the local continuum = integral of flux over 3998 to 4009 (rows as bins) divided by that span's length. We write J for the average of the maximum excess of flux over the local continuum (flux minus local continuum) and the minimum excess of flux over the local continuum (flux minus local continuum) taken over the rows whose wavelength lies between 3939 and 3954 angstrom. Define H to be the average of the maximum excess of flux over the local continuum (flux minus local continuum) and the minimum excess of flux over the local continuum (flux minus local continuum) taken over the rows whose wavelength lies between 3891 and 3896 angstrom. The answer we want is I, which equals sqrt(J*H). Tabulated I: 2.30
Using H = -2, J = -2.8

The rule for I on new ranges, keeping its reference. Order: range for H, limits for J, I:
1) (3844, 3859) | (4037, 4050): 0.69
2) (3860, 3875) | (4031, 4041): 0.44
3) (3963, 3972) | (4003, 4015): 0.91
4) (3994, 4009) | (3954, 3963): 0.31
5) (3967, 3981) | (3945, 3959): 2.46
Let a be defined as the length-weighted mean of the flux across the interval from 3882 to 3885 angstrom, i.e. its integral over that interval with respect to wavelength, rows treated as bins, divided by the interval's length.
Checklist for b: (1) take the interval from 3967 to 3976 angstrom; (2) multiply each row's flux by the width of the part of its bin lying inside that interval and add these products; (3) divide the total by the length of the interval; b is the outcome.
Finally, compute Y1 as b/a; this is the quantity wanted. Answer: 0.53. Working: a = 6.6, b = 3.5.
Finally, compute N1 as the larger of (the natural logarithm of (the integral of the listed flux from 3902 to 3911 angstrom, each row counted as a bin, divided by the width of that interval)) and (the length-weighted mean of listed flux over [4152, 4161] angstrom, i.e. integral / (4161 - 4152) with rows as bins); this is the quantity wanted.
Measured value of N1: 9.6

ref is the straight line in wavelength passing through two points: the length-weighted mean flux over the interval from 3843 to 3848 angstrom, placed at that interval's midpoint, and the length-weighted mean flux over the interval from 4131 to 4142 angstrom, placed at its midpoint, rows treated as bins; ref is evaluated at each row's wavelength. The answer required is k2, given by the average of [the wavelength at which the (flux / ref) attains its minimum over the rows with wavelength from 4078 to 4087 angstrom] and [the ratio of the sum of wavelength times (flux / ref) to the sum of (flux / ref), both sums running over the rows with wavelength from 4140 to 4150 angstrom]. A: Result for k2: 4112.1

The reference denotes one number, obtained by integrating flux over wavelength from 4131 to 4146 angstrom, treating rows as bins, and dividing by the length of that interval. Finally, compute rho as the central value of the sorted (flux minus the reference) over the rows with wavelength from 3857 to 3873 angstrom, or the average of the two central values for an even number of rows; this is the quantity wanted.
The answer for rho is -2.3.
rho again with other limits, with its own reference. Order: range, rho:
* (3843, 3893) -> -2.5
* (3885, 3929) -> -2.4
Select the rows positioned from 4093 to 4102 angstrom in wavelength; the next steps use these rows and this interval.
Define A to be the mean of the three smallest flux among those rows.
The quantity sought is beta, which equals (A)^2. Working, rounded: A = 7.5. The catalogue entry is 56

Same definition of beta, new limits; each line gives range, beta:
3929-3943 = 4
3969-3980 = 9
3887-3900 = 32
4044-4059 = 66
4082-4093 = 87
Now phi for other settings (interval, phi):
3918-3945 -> 1.6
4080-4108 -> 1.1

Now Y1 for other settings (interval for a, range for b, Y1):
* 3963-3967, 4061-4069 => 2.16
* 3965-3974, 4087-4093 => 3.29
